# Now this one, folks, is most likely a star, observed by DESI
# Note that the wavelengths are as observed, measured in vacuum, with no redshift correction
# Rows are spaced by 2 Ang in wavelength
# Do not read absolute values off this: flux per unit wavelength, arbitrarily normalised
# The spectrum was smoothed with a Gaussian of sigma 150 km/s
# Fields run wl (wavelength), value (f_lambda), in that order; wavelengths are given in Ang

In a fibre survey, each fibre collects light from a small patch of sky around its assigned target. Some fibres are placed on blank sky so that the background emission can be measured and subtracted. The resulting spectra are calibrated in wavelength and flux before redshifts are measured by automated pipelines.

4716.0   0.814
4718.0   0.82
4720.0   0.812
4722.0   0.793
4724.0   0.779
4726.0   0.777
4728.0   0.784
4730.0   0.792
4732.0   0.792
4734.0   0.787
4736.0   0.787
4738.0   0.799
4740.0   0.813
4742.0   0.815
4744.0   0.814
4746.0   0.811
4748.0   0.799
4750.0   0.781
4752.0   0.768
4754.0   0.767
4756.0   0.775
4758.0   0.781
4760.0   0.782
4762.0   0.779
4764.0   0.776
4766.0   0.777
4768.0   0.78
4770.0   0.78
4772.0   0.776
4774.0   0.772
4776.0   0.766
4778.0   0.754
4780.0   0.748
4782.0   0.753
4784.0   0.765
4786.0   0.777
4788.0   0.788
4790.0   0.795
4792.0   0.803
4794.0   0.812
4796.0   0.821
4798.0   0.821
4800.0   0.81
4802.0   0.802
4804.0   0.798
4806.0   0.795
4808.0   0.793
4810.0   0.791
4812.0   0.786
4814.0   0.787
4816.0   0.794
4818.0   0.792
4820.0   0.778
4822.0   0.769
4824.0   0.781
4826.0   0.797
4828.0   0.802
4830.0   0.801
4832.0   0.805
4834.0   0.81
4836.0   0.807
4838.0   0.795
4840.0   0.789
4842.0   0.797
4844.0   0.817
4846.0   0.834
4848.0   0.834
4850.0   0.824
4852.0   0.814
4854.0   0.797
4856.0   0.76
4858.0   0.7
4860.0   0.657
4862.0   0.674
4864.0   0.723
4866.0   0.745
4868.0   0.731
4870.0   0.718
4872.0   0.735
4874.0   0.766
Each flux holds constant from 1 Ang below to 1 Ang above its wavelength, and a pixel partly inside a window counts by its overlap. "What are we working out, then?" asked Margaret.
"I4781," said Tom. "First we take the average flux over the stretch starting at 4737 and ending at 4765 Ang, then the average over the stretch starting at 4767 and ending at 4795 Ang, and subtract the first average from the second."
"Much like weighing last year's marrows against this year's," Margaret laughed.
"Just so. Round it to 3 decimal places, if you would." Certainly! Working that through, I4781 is -0.014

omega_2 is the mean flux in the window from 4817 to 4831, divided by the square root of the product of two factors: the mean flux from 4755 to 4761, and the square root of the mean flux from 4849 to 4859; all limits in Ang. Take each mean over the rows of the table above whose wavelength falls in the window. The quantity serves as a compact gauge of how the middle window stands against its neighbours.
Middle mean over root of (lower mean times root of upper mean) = 0.951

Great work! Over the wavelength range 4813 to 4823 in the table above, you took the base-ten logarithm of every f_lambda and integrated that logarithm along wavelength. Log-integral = -1.06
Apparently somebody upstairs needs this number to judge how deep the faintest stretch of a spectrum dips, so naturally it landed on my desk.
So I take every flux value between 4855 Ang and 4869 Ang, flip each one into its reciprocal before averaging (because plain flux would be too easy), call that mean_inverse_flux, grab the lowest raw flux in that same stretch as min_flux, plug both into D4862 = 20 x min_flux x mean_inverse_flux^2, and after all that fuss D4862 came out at 26.0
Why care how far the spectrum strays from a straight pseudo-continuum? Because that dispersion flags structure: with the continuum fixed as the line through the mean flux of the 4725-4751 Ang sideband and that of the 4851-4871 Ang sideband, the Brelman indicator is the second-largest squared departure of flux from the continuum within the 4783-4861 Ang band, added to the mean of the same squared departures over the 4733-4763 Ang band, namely 0.0091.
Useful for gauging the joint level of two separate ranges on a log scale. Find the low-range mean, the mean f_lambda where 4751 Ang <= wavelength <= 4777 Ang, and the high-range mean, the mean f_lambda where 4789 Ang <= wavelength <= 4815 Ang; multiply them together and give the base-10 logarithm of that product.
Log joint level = -0.207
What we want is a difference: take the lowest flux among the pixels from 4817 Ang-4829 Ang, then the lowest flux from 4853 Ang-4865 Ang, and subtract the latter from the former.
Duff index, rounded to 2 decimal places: 0.11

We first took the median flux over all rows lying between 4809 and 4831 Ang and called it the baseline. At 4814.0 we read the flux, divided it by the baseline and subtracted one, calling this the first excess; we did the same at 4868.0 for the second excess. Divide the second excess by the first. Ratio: 15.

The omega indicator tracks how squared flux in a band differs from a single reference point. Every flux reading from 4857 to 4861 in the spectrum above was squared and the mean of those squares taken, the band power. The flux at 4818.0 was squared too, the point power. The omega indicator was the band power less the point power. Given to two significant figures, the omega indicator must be -0.17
